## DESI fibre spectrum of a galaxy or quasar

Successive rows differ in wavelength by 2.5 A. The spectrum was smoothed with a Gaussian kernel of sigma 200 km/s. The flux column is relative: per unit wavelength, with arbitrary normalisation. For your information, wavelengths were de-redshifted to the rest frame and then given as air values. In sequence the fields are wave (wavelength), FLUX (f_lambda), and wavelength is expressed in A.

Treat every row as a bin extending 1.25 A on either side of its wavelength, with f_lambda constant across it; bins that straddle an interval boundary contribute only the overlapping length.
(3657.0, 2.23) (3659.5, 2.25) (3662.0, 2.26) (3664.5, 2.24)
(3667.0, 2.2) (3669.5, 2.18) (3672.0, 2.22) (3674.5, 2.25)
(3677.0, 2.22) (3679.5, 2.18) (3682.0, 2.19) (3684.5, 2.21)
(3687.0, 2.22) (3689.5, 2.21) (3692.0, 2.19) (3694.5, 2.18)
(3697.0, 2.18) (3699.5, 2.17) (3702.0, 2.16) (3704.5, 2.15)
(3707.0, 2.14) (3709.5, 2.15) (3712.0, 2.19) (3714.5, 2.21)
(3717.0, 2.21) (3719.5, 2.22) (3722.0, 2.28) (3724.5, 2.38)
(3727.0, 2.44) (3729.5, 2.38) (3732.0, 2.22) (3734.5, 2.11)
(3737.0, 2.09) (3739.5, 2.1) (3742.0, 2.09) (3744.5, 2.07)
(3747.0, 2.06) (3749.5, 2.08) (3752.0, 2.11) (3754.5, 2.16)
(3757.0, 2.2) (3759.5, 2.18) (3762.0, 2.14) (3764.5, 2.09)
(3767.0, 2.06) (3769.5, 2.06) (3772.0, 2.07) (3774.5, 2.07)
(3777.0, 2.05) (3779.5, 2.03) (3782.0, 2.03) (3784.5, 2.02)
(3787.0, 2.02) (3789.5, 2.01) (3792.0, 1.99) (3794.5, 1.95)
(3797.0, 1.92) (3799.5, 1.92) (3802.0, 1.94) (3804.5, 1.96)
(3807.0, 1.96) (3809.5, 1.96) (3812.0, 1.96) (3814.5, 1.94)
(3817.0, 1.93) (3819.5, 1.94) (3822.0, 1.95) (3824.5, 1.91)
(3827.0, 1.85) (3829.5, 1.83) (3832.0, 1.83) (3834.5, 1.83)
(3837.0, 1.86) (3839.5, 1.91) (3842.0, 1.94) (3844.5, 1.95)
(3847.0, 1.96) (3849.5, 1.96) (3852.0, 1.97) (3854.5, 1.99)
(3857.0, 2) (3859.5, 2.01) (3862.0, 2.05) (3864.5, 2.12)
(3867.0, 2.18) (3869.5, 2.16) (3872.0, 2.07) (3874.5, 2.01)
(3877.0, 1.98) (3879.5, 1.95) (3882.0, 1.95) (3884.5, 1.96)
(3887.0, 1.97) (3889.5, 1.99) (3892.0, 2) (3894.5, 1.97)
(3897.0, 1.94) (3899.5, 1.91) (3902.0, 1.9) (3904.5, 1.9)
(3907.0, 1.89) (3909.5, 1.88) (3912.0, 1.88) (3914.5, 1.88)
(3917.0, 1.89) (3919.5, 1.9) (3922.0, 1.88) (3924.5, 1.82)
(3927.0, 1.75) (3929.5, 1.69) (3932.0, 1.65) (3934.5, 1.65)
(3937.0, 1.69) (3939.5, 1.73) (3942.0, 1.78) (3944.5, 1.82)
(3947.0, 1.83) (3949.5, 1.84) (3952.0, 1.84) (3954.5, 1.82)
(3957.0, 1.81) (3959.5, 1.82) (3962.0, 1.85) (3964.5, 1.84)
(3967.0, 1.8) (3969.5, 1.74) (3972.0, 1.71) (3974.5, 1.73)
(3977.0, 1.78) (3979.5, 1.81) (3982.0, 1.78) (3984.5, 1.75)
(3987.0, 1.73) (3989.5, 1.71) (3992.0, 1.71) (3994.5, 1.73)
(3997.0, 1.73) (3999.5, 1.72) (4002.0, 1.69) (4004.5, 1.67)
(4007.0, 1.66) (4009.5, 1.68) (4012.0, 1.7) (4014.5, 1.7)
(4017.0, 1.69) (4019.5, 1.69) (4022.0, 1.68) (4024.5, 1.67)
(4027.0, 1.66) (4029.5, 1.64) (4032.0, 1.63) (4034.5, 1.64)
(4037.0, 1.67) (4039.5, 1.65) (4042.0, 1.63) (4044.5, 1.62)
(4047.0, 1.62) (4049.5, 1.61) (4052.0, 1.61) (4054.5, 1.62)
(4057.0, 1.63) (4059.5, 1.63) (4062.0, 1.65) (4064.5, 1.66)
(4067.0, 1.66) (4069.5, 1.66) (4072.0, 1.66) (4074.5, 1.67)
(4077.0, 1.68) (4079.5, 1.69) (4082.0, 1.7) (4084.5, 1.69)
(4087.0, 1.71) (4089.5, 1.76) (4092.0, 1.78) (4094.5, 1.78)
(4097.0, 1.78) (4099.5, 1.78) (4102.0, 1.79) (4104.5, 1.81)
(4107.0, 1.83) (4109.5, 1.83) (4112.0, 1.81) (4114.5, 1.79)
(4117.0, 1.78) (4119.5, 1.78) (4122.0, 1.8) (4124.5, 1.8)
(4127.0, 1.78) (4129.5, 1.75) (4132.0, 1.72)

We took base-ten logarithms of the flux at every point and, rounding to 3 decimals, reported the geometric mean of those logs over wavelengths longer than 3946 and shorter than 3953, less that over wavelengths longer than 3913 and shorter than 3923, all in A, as -0.012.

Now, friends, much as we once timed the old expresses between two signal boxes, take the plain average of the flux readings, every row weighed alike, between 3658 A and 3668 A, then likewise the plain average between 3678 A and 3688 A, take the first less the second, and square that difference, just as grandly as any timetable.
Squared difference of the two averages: 0.001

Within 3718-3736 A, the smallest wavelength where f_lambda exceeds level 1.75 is 3719.5 A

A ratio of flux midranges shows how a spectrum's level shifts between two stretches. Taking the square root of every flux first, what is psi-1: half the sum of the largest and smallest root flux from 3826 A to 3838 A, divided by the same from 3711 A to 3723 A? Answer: 0.91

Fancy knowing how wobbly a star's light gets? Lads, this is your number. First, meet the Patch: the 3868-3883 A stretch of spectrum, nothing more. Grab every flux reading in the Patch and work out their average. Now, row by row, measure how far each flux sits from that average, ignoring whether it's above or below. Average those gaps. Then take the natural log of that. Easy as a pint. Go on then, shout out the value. -2.76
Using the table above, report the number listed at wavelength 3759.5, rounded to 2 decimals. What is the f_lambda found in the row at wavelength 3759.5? 2.18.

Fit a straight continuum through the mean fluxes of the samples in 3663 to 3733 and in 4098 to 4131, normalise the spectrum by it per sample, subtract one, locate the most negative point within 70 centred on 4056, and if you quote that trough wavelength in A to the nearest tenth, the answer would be 4049.5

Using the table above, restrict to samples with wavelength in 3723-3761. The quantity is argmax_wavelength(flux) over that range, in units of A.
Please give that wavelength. 3727.0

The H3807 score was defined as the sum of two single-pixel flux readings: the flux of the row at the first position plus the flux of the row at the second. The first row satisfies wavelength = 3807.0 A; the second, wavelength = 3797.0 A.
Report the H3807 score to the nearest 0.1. 3.9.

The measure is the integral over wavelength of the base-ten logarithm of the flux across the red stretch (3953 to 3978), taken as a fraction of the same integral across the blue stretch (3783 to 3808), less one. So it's -0.14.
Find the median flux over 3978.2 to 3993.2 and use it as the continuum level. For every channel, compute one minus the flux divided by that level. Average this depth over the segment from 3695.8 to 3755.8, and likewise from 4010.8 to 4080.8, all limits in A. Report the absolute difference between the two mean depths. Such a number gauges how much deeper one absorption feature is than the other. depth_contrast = 0.303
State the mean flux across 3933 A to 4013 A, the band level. 1.75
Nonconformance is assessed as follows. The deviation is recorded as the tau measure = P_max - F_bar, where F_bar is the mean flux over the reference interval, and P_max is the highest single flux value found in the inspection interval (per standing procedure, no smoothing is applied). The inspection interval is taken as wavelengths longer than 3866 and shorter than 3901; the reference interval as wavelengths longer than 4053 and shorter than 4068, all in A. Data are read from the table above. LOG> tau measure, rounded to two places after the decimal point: 0.54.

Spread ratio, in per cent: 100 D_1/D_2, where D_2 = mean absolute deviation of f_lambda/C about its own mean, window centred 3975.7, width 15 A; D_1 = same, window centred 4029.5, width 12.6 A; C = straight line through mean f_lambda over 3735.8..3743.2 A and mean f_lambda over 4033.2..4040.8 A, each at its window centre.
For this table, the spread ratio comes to 26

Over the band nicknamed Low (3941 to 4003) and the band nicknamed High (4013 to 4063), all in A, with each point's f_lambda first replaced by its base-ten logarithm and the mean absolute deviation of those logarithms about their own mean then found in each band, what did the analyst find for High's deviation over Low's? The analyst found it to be 0.55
